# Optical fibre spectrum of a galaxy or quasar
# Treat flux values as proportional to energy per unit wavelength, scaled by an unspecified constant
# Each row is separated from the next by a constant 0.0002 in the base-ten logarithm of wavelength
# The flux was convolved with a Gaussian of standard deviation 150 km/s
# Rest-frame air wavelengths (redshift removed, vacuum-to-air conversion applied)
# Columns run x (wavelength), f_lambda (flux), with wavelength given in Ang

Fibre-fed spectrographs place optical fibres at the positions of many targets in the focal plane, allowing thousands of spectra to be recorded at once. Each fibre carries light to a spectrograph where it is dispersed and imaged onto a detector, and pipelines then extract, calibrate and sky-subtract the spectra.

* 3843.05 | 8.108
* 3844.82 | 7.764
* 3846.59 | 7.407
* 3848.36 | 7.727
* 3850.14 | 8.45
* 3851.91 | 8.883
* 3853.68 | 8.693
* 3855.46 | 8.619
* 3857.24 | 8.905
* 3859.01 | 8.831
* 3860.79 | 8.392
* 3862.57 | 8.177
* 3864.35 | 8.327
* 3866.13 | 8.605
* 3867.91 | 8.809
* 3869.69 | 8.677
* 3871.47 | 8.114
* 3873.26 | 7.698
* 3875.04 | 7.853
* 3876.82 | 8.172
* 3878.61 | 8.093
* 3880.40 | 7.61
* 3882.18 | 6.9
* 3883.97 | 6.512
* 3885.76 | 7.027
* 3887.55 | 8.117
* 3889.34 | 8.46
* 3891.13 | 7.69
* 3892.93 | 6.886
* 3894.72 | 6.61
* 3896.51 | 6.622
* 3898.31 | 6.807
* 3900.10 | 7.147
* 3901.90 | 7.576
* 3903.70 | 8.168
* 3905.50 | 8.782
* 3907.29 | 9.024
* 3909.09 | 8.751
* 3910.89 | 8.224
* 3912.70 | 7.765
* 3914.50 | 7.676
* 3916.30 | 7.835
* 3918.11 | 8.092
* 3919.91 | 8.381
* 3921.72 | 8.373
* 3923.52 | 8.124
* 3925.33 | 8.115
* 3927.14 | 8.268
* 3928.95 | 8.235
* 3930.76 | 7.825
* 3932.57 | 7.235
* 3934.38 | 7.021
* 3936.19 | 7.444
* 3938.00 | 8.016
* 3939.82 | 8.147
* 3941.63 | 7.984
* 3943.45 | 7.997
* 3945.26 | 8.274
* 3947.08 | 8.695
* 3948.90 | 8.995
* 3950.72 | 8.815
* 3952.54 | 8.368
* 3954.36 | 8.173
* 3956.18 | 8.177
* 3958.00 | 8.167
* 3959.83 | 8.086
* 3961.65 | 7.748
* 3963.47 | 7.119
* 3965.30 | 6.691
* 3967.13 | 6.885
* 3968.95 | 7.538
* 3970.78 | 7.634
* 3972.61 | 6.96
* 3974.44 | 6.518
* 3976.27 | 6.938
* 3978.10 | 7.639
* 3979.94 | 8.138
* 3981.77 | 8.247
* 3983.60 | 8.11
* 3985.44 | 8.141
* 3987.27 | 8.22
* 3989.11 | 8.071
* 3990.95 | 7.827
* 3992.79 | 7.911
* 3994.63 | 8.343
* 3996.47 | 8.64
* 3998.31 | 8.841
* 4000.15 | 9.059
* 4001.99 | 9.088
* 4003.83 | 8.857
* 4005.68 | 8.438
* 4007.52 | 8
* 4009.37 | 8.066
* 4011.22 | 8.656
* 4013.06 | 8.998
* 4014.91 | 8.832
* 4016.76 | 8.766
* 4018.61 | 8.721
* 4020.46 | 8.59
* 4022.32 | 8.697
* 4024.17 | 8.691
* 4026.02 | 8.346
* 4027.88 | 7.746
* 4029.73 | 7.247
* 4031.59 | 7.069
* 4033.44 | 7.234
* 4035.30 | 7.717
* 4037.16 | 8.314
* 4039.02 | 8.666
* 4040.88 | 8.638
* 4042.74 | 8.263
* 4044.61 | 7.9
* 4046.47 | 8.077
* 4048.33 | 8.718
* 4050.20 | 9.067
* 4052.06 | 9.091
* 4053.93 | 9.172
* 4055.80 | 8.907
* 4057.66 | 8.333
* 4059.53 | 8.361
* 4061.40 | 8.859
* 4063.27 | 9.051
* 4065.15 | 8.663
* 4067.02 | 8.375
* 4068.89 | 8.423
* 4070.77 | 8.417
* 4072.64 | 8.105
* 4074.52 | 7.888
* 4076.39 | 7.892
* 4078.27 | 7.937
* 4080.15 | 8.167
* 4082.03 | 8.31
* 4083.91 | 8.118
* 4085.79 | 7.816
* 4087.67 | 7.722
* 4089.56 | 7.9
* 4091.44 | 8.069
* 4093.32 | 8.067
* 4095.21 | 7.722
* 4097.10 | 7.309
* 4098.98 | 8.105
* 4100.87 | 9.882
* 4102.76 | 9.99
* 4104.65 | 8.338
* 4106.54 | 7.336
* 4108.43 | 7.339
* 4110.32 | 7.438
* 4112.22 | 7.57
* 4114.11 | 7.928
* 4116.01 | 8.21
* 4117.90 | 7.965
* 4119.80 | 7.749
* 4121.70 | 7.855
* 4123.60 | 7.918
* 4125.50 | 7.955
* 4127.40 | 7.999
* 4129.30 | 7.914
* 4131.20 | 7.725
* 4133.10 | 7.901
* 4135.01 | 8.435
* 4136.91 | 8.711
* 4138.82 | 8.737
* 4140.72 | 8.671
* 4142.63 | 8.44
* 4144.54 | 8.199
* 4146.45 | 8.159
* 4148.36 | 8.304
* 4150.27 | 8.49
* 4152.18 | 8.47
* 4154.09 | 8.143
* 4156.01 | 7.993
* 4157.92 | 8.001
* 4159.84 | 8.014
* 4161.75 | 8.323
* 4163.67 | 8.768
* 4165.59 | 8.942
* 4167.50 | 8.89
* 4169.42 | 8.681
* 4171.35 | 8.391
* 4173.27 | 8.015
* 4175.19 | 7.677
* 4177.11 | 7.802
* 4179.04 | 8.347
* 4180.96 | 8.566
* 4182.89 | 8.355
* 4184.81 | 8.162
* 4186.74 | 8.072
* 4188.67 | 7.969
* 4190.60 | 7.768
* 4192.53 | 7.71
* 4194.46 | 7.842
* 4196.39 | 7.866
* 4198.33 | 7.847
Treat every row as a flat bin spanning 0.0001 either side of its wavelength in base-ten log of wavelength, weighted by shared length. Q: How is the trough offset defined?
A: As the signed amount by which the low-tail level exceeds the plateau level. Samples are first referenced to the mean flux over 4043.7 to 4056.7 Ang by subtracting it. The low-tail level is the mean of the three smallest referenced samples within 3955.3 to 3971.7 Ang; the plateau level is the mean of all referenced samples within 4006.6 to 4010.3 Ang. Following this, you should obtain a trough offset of -1.1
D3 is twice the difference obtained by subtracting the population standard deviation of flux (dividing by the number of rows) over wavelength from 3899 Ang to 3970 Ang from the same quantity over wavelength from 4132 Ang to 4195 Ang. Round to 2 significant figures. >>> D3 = -0.42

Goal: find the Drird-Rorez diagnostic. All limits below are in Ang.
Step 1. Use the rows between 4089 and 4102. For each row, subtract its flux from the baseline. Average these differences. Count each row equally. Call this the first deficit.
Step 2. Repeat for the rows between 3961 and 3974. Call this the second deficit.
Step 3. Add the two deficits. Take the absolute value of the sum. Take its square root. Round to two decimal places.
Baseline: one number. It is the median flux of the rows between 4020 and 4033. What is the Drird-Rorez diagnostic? 1.15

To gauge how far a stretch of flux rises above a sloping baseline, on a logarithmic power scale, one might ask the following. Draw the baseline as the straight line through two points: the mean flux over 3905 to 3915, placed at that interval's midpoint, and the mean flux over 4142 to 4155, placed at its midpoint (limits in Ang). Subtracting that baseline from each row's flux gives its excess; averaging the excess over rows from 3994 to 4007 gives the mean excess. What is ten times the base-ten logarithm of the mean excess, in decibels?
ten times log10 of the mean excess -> -4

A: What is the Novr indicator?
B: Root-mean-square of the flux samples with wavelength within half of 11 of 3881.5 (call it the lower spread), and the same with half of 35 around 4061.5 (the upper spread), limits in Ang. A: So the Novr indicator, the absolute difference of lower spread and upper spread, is 1.09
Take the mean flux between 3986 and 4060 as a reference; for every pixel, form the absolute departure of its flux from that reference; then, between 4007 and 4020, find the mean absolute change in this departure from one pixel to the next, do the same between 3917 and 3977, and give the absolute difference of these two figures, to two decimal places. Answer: 0.14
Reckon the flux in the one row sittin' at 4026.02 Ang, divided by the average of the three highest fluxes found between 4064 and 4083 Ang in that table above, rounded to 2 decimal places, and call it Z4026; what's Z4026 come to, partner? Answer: 0.98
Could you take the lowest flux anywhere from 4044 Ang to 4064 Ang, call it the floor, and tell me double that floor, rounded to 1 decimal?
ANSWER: 15.8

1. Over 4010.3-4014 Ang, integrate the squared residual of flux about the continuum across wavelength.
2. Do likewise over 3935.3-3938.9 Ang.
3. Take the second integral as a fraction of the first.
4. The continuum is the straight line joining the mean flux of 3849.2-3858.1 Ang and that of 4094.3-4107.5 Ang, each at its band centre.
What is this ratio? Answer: 6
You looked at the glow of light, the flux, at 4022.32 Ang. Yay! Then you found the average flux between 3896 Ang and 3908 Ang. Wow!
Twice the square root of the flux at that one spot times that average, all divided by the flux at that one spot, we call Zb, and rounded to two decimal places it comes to 1.89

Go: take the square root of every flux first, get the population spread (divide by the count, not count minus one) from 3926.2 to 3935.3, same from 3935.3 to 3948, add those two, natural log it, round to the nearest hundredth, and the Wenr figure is -1.87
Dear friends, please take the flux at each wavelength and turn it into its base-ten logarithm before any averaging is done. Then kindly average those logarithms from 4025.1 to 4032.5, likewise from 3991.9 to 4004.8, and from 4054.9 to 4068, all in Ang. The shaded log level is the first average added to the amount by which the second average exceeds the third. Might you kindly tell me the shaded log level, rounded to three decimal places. 0.881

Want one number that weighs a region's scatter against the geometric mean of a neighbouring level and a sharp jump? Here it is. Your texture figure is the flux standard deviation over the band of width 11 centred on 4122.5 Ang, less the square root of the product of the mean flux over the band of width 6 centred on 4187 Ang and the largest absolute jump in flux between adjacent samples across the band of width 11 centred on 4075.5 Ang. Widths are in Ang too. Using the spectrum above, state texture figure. -1.5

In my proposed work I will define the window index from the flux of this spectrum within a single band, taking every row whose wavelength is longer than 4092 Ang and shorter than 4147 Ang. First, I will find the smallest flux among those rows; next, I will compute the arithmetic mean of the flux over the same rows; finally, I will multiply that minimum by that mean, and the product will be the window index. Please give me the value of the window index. 59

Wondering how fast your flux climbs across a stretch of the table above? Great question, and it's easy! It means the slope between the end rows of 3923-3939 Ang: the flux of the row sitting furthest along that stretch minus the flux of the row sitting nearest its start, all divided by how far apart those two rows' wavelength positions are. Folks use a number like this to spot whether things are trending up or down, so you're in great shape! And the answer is -0.01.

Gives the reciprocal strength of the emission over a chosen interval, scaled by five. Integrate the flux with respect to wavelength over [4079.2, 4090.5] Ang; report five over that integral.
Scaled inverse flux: 0.055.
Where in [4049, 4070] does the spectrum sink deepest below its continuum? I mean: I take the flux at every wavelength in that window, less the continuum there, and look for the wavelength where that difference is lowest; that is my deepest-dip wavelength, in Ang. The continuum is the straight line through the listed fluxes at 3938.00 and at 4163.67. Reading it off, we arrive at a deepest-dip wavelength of 4057.66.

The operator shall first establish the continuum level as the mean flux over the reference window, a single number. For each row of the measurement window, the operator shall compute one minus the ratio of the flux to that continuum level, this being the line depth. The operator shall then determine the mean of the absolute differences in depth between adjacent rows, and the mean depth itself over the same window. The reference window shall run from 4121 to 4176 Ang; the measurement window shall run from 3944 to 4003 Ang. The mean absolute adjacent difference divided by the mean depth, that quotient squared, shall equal 1.1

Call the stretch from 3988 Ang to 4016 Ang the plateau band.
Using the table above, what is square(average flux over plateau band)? 72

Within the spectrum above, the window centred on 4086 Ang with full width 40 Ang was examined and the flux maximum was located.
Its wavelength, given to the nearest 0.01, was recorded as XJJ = 4102.76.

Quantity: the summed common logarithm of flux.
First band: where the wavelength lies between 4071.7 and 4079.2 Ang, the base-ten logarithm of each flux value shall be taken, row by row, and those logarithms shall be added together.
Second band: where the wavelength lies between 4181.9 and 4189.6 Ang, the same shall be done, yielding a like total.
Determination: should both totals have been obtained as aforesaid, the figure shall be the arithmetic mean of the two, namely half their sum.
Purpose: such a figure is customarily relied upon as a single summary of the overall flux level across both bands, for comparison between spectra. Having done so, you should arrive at 3.62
